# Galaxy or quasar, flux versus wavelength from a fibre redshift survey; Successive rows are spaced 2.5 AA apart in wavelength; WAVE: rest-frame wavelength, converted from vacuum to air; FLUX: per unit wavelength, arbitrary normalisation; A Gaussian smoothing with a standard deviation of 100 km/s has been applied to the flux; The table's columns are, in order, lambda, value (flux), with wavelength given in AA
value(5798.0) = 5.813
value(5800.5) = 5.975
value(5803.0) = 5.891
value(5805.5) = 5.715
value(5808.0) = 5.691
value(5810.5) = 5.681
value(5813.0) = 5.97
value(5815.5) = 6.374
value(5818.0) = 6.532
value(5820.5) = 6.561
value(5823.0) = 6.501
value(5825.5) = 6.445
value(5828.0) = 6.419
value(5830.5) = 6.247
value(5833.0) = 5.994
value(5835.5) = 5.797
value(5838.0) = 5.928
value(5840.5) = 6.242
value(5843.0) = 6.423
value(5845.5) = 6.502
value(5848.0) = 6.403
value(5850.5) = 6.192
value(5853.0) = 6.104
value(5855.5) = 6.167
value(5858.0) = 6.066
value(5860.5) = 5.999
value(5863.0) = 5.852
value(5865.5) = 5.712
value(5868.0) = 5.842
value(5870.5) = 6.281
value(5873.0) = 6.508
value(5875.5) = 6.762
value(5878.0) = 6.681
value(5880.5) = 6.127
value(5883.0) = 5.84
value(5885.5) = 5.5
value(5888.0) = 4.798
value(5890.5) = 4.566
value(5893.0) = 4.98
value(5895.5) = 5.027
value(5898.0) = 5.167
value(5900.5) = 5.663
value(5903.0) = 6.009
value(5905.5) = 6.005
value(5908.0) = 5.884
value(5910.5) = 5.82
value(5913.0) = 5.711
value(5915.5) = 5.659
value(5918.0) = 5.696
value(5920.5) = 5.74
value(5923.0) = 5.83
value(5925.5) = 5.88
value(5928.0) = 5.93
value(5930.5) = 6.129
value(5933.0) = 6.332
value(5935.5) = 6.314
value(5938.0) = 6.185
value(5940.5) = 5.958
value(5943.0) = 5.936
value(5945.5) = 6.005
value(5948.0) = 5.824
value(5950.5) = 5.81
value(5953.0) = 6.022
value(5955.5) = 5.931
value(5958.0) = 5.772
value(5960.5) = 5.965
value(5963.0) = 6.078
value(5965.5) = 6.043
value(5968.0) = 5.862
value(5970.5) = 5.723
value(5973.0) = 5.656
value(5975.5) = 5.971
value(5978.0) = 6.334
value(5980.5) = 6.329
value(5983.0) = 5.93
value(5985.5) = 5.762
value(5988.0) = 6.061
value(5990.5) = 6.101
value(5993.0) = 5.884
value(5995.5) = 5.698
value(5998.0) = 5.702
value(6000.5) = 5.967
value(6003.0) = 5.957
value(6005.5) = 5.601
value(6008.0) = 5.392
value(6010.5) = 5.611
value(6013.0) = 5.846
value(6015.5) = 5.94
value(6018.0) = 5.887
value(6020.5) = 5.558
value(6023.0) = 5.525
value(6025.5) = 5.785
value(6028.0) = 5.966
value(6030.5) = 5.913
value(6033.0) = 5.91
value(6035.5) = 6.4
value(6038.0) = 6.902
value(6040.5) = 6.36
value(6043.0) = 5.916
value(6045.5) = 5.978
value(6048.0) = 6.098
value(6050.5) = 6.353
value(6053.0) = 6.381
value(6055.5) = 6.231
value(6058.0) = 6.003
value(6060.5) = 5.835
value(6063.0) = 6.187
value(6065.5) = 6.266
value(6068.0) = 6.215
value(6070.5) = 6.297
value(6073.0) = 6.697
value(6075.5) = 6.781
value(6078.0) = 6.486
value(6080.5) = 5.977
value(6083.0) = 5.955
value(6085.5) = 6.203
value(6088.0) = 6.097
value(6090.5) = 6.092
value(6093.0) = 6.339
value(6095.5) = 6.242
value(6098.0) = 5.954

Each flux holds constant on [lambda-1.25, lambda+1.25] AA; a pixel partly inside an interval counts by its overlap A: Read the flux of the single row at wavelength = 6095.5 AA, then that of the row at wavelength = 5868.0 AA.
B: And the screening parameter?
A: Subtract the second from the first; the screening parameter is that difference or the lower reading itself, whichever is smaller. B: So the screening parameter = 0.40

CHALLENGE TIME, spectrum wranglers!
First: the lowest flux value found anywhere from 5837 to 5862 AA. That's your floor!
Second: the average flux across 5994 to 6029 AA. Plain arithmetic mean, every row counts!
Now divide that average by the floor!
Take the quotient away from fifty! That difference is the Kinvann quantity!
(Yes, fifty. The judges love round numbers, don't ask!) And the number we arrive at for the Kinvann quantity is 49.0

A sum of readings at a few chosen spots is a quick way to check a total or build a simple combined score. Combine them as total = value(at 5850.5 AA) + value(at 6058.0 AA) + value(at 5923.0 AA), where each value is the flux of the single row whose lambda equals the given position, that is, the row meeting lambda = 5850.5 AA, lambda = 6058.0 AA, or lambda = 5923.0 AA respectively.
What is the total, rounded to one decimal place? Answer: 18.0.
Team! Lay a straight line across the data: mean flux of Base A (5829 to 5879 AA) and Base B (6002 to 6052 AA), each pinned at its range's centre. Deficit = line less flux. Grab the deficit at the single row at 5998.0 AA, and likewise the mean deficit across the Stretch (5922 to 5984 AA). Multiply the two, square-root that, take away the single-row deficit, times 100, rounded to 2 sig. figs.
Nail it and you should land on -16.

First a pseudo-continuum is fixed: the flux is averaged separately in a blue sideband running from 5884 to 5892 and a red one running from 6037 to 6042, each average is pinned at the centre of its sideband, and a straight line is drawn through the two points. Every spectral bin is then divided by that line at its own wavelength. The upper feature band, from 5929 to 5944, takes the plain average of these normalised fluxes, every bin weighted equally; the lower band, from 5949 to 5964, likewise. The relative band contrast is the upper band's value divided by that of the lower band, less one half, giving 0.58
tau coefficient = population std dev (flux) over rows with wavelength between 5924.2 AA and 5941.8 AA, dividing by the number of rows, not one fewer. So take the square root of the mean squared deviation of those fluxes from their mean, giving 0.17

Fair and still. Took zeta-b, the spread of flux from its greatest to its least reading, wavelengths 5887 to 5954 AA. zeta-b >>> 1.77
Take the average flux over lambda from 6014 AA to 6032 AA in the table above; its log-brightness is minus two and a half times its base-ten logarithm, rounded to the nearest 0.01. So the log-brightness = -1.91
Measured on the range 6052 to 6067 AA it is -1.97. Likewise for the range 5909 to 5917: -1.90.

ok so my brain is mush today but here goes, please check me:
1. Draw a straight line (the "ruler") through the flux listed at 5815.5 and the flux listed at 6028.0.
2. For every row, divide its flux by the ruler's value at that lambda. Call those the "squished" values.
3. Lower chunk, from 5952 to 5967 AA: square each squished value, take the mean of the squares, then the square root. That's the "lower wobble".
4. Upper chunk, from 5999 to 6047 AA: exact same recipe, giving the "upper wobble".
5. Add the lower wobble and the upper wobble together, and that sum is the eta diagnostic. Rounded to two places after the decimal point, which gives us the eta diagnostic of 1.97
